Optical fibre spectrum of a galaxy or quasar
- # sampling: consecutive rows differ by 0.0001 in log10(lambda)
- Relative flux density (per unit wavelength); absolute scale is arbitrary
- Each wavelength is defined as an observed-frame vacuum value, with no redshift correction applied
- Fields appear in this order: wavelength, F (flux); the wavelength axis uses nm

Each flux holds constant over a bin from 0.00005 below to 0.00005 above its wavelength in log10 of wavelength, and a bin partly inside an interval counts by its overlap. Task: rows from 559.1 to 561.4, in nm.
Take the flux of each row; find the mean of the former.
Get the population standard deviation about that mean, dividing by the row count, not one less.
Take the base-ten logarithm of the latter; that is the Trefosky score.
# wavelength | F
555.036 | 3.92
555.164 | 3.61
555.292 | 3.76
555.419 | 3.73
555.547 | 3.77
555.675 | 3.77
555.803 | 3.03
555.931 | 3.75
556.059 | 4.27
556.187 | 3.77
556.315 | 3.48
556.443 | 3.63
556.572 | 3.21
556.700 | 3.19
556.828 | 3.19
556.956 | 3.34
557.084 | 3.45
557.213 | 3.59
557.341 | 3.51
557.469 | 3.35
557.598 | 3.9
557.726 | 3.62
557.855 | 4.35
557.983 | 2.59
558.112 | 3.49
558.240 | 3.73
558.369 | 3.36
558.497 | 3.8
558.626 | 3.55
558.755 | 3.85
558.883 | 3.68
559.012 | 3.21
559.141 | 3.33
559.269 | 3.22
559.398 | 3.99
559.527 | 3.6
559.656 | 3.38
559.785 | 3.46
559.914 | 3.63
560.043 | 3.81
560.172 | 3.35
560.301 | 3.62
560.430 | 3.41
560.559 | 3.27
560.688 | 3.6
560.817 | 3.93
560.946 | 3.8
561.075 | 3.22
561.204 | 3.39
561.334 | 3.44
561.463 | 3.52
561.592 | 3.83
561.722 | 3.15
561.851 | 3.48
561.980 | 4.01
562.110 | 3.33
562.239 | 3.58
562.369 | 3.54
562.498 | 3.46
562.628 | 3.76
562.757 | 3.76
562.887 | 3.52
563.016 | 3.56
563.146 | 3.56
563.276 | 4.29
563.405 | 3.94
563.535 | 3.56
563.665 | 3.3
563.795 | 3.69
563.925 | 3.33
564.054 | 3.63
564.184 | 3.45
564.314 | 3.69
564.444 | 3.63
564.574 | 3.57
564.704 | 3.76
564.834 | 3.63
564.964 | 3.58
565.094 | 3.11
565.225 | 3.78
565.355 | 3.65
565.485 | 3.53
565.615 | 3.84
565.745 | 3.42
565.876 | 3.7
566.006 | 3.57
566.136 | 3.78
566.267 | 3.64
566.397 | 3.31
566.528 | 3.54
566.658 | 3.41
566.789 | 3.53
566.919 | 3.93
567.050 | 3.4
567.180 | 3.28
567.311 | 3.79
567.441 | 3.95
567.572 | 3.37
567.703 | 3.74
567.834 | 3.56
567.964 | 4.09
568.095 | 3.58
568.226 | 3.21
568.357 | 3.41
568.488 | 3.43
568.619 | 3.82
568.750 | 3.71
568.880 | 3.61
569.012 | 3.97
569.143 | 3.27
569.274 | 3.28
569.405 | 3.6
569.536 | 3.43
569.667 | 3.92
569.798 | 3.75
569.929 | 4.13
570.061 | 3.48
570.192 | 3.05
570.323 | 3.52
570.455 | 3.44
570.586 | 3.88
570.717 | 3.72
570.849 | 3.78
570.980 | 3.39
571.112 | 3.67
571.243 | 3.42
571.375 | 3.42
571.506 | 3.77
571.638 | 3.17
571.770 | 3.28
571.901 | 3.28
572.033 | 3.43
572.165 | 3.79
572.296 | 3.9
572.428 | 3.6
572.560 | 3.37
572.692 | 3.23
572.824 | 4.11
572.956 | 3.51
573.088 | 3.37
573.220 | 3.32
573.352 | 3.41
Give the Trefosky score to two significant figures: -0.64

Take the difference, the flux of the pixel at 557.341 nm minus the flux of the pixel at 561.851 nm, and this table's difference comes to 0.0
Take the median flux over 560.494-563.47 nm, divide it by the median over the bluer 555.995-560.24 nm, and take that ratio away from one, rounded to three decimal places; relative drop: -0.014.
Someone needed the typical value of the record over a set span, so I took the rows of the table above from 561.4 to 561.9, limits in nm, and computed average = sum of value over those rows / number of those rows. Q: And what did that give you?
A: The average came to 3.50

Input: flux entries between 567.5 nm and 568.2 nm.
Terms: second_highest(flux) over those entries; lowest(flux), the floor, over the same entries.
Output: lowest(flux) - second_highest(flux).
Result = -0.37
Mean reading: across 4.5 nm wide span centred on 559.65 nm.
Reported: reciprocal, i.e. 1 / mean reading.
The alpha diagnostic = 0.2825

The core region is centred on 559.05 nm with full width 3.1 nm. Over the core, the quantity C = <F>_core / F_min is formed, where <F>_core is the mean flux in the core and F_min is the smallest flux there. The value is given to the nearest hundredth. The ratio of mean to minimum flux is 1.37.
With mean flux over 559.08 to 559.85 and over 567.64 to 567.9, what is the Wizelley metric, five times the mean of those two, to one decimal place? 17.9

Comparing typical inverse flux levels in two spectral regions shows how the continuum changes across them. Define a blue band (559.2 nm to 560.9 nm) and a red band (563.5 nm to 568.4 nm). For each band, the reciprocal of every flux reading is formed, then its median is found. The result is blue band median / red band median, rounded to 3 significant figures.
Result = 0.993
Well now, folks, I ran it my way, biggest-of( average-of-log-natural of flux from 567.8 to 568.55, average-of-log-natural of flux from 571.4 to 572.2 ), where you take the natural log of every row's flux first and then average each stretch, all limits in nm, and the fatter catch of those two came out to 1.263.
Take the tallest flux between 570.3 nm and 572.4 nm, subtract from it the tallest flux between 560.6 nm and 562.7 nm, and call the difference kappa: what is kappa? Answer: -0.11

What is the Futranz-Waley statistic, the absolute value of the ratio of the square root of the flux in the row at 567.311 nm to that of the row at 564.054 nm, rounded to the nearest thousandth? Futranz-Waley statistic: 1.022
